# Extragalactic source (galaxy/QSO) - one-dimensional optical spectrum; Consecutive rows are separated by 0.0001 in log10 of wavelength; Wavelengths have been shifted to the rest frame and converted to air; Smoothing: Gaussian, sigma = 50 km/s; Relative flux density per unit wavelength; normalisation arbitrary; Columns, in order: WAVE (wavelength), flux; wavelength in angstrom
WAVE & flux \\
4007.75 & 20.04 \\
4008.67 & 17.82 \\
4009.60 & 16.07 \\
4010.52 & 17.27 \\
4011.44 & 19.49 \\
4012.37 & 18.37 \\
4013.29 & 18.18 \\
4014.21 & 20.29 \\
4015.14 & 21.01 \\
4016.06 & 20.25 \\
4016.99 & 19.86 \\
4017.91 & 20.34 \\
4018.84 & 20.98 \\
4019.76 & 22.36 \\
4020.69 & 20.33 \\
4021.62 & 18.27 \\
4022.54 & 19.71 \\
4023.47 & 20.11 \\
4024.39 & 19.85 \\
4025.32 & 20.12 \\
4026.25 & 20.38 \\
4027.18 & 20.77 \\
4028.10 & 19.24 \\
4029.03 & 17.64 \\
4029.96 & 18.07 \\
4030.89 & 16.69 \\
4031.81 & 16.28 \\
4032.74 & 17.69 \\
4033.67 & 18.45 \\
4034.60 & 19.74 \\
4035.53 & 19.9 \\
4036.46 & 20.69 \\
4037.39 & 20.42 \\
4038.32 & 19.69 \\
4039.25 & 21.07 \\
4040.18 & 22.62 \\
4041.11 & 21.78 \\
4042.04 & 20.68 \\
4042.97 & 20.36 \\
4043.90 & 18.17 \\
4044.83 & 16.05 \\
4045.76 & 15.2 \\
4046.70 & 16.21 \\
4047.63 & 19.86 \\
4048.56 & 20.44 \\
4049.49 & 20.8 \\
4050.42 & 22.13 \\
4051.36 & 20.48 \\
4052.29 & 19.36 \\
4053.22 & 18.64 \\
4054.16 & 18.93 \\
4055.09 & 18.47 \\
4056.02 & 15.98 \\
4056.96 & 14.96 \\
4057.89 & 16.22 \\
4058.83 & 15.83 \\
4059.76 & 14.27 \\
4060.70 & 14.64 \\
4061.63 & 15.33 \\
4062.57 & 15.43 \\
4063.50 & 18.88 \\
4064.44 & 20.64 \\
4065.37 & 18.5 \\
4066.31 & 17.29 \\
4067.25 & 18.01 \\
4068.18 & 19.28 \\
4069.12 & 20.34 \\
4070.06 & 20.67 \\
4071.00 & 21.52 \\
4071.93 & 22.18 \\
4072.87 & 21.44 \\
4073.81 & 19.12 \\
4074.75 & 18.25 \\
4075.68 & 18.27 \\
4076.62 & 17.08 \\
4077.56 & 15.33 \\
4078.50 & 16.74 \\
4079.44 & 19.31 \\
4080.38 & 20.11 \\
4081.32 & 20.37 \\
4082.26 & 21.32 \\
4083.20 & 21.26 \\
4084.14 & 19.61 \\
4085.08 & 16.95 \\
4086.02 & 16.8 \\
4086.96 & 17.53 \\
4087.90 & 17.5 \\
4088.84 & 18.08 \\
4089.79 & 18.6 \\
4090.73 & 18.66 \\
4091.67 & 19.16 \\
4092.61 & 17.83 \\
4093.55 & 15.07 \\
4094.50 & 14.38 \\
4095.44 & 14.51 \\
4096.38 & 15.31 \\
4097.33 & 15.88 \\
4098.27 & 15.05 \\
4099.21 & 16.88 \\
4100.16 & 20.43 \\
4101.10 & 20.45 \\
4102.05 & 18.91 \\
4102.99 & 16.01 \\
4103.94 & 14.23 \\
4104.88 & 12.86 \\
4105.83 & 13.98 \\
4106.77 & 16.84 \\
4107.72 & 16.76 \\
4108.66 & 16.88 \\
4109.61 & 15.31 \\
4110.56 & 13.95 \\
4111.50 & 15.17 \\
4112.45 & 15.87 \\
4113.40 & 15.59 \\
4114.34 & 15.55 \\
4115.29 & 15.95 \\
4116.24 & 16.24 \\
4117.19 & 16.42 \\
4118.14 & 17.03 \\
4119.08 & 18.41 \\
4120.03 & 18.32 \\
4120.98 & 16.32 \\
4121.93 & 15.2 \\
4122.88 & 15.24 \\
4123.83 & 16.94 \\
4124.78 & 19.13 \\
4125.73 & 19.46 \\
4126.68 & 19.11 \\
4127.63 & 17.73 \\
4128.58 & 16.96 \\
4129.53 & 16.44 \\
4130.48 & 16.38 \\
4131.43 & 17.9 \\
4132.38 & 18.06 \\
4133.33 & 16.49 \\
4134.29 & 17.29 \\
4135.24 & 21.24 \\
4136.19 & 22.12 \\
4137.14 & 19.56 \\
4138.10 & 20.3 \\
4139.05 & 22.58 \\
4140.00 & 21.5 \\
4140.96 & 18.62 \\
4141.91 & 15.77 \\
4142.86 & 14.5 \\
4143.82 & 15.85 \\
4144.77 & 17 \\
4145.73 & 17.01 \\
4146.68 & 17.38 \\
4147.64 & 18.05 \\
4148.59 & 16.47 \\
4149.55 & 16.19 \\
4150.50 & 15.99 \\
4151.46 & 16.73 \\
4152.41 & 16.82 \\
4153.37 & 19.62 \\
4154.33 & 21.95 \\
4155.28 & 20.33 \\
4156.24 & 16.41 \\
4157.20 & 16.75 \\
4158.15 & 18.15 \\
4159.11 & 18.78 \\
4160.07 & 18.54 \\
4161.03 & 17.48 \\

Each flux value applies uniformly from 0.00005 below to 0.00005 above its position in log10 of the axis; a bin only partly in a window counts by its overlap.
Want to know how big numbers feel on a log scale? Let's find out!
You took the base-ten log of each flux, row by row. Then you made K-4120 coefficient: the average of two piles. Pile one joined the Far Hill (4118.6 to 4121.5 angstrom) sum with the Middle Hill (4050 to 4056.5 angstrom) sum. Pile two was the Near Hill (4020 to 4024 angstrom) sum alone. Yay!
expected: 8.9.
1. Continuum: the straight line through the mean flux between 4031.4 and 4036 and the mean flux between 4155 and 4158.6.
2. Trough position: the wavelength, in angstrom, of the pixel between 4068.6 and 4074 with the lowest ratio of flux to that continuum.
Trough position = 4073.81 angstrom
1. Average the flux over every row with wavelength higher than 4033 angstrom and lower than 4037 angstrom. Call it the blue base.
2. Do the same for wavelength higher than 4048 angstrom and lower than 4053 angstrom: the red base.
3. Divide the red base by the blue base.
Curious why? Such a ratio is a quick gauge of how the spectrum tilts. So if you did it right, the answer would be 1.05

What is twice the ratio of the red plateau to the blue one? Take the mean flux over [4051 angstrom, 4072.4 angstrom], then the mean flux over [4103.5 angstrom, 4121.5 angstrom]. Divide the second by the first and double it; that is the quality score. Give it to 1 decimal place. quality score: 1.8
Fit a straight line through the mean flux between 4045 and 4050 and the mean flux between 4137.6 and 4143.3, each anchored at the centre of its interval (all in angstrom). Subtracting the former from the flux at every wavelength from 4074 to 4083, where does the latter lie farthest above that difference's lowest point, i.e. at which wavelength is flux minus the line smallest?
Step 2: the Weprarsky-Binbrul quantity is 4077.56 angstrom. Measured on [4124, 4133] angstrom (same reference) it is 4130.48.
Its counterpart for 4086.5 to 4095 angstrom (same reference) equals 4094.50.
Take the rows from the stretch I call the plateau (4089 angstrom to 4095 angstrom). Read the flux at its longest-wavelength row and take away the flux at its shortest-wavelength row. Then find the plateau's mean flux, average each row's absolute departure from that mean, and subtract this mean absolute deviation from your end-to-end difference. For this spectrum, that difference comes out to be -5.9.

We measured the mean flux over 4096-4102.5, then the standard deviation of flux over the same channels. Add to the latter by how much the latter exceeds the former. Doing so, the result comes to -13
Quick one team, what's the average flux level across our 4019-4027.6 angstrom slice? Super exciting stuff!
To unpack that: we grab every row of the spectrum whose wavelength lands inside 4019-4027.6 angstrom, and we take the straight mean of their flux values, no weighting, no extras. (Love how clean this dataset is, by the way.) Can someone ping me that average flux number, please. 20.2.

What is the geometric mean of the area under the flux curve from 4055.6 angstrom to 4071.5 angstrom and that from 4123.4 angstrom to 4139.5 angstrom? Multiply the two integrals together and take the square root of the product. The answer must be 290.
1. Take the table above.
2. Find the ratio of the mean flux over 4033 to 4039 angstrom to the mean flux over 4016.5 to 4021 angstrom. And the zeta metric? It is 0.95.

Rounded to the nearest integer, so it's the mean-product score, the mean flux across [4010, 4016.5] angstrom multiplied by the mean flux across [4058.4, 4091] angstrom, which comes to 355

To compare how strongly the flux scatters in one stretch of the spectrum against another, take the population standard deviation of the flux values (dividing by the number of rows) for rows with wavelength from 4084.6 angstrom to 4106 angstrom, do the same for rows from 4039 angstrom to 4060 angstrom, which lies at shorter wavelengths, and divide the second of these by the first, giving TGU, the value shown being 1.21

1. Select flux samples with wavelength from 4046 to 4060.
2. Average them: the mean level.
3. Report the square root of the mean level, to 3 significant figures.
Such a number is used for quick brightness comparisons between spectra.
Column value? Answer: 4.26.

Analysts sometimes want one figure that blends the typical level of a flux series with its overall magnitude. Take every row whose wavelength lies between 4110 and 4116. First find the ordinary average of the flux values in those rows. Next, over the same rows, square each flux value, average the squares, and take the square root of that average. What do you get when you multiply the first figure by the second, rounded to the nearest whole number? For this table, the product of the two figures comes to 236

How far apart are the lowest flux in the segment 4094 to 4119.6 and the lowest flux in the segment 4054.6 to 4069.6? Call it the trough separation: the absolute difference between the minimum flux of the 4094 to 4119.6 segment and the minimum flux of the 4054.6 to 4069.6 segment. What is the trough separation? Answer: 1.4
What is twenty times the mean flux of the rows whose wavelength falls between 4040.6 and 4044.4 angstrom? 405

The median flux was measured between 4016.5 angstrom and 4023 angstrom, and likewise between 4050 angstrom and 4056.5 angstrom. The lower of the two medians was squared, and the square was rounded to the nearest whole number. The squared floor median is 358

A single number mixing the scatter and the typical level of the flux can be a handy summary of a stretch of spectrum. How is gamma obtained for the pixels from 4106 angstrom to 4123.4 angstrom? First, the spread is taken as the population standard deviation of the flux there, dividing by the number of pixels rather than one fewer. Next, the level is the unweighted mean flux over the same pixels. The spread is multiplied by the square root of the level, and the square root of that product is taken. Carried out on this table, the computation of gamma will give 2.09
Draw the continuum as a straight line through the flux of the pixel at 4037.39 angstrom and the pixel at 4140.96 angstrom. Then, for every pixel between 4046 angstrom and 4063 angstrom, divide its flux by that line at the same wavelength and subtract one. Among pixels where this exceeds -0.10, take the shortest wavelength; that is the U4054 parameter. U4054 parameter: 4047.63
